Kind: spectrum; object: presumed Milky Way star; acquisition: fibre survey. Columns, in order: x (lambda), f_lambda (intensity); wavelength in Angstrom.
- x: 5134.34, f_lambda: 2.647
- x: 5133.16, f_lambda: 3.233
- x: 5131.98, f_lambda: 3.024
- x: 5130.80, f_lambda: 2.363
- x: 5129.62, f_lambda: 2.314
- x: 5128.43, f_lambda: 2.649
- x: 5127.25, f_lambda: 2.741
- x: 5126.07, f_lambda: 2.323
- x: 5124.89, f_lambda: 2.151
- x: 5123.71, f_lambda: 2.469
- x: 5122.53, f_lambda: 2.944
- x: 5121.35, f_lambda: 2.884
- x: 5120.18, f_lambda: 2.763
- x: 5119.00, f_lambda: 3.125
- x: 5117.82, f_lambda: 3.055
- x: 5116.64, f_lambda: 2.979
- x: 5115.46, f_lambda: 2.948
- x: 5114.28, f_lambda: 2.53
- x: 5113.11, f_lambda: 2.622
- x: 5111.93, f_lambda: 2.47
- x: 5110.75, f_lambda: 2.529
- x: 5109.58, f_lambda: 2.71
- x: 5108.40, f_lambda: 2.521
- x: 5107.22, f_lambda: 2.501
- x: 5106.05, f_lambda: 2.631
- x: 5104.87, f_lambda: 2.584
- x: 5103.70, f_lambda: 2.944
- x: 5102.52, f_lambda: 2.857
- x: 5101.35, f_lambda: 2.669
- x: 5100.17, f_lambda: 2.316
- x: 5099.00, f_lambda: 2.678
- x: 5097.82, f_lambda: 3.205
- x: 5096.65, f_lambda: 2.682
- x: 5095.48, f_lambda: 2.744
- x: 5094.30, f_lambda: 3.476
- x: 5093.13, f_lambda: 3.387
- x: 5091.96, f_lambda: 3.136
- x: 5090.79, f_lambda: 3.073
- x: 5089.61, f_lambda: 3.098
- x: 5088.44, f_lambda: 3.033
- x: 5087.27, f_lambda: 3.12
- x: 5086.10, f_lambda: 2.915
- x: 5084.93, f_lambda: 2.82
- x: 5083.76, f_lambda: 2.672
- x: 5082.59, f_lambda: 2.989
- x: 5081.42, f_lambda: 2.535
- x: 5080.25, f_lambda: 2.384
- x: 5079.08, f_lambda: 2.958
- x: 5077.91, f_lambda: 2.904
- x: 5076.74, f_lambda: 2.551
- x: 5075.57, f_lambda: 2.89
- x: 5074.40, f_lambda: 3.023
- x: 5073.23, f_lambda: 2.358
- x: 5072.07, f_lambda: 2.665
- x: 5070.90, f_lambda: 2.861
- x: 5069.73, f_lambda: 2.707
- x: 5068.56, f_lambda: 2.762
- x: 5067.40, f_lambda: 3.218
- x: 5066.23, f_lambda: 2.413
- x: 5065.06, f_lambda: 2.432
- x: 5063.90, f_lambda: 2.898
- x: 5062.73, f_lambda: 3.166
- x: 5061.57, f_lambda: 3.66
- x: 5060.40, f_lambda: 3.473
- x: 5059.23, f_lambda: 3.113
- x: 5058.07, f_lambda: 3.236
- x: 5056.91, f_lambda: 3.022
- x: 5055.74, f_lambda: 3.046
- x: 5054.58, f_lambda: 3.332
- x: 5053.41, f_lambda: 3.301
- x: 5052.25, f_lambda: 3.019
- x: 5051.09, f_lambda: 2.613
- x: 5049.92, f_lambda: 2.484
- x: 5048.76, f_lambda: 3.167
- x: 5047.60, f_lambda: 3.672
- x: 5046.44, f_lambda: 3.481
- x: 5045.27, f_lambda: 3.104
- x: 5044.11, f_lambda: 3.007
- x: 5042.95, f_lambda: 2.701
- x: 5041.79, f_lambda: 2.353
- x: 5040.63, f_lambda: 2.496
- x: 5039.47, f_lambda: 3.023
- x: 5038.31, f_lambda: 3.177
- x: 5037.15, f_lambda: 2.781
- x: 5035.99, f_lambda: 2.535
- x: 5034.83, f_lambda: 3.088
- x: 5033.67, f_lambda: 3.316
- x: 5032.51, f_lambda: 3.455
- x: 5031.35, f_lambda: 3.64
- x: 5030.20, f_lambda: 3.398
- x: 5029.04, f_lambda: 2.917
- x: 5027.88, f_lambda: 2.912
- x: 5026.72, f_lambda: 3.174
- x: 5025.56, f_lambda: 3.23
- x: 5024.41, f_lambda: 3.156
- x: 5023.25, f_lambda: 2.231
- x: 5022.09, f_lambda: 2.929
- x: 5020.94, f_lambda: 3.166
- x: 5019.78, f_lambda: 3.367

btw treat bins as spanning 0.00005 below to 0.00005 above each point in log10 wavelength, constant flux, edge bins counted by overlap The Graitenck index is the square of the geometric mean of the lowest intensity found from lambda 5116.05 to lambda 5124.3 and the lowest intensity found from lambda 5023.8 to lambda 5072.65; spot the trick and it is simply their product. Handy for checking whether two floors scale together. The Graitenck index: 5.8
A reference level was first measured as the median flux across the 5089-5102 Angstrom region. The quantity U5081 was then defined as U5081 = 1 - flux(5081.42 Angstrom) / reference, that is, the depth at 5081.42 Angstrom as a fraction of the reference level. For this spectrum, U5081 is 0.18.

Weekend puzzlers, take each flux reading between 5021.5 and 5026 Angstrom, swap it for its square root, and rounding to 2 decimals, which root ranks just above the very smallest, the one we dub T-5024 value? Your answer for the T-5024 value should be 1.71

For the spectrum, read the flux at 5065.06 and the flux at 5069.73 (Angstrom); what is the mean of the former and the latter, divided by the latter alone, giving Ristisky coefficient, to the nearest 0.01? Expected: 0.95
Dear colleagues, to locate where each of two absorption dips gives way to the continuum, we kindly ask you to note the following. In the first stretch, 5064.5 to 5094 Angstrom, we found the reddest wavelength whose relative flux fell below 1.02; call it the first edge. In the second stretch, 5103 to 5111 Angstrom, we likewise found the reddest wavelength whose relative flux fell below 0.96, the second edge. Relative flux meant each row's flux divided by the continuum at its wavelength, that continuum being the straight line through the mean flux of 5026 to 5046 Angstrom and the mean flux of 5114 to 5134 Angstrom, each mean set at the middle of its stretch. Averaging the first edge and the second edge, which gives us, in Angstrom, 5097.8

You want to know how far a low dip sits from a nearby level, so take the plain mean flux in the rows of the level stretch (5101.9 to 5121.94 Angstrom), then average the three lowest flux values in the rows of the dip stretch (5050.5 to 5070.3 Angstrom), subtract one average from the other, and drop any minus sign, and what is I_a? 0.26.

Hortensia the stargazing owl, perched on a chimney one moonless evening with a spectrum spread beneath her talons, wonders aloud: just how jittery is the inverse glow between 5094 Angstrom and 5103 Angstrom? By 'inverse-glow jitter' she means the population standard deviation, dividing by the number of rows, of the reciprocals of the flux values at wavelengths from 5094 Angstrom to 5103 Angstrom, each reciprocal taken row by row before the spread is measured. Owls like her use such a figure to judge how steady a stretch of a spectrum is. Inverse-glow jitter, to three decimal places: 0.041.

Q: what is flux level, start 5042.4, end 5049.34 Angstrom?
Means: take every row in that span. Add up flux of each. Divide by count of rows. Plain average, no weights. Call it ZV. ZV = 3.19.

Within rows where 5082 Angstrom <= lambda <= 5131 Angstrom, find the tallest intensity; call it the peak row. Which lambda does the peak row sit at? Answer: 5094.30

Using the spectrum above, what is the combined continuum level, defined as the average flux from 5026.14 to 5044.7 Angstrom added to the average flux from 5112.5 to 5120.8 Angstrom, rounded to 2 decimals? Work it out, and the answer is 5.86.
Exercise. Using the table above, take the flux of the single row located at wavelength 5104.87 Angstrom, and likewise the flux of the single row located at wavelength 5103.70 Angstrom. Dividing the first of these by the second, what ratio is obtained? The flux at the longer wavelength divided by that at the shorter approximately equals 0.88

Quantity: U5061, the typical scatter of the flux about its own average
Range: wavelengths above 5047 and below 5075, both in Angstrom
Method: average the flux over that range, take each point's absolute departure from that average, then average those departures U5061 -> 0.305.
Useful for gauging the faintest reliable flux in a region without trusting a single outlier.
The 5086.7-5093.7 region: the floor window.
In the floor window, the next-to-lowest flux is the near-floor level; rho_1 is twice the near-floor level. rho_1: 6.1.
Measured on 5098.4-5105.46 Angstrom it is 5.2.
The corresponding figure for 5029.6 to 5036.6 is 6.2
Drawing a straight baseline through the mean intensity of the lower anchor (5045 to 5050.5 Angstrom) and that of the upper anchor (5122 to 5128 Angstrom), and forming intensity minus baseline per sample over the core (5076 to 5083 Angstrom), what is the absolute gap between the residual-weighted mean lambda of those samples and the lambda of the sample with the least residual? 1.0 Angstrom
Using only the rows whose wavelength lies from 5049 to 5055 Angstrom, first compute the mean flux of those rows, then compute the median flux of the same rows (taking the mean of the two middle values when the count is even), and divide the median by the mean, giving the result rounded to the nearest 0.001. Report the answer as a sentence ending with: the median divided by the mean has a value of 1.023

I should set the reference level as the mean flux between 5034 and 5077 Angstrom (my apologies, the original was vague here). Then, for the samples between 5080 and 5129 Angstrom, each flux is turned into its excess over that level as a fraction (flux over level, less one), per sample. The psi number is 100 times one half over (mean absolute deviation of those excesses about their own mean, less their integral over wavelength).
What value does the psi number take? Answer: 18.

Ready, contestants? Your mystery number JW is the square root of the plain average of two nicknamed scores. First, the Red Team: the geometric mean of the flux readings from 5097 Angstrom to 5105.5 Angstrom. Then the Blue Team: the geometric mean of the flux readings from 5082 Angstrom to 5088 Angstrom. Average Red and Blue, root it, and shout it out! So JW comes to 1.68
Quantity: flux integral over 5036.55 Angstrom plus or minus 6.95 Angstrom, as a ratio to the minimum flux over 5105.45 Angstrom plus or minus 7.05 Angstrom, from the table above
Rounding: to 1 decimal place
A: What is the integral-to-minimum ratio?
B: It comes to 18.0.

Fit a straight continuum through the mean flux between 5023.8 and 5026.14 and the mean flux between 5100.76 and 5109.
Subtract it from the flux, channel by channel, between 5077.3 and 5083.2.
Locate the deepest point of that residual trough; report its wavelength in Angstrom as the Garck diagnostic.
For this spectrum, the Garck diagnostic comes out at 5080.25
